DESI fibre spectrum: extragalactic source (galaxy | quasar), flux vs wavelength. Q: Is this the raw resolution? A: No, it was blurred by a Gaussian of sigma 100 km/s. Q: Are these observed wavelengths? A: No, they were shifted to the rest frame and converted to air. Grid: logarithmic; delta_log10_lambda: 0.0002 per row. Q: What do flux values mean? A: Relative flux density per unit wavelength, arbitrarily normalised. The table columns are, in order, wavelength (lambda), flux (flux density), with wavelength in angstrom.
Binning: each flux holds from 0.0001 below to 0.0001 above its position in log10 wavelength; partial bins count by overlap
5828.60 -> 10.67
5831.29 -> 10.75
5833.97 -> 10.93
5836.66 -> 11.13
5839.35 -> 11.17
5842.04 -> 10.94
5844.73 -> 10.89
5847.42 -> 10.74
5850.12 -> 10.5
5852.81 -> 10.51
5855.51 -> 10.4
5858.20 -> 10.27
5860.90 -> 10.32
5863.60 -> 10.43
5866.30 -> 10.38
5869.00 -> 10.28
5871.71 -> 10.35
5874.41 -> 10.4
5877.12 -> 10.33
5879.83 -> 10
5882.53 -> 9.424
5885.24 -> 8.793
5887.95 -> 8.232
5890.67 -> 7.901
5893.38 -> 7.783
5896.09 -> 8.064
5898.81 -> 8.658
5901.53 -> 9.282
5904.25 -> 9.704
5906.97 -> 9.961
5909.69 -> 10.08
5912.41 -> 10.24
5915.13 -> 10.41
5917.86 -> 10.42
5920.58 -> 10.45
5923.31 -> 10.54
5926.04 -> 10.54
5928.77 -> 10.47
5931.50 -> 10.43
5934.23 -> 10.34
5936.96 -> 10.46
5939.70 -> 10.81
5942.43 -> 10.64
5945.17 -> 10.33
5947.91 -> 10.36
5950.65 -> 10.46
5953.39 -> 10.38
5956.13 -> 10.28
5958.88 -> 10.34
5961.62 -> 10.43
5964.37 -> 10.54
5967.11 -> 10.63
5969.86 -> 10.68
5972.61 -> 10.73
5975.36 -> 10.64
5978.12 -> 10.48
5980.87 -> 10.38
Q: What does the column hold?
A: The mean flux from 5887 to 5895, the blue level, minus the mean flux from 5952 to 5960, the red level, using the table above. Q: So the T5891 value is -2.4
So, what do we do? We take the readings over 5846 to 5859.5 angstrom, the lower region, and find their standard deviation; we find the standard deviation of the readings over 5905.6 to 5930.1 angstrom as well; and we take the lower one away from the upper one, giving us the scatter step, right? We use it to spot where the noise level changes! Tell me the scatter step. 0.0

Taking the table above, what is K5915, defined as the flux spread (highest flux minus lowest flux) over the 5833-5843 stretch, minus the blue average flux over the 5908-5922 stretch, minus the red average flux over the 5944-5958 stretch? -20.4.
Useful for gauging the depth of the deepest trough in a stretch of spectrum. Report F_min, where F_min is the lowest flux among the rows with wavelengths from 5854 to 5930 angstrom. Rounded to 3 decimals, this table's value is 7.783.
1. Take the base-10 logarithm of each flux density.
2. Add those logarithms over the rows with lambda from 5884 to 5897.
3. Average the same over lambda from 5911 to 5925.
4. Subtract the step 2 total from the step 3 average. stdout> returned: -3.54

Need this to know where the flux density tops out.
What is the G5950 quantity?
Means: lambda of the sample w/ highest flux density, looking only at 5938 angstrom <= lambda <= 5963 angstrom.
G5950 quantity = 5939.70 angstrom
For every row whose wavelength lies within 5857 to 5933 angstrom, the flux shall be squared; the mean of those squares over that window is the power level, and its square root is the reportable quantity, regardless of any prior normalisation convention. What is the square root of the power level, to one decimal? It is 9.8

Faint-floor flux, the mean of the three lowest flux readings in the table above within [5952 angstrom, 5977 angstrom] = 10.3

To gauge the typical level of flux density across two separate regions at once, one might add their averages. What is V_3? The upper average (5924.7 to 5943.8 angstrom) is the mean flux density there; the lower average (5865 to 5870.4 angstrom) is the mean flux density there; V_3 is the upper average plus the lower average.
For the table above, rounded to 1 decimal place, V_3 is 20.9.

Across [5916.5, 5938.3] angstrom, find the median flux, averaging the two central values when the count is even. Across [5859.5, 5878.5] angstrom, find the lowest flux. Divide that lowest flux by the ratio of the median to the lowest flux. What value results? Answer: 10.1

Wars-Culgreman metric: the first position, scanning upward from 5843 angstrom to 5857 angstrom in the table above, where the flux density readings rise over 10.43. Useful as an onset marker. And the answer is 5844.73 angstrom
